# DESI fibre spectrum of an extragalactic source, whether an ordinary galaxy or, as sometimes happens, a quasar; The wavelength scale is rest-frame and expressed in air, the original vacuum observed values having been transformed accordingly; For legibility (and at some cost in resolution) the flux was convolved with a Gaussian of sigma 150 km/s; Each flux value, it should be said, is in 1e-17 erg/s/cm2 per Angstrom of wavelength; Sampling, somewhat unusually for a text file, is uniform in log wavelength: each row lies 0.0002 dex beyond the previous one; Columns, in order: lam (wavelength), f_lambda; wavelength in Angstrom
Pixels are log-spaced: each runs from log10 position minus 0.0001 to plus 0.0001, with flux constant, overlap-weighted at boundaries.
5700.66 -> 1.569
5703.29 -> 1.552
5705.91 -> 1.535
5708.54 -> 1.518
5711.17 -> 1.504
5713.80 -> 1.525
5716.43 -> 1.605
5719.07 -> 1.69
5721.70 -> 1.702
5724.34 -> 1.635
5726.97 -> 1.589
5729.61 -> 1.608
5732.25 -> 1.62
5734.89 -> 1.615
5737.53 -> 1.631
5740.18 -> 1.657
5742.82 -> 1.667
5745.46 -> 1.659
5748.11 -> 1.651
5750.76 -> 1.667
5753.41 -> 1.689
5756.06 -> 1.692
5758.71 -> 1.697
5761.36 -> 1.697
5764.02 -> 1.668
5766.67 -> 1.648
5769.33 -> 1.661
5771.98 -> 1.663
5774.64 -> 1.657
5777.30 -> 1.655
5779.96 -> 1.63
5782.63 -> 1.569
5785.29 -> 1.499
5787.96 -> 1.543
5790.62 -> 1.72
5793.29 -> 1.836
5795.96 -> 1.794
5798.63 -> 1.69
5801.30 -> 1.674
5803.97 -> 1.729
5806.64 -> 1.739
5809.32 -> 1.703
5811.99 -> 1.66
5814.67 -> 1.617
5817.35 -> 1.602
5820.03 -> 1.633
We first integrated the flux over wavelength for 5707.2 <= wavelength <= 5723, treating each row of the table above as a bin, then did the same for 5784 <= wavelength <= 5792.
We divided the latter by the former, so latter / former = 0.51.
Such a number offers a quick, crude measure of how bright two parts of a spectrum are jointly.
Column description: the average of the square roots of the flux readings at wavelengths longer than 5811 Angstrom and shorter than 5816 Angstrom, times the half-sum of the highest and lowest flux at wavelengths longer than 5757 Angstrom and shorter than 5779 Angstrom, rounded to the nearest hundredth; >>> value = 2.14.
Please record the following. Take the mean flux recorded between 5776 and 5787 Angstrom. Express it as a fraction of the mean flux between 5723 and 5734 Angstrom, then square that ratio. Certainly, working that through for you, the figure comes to 0.97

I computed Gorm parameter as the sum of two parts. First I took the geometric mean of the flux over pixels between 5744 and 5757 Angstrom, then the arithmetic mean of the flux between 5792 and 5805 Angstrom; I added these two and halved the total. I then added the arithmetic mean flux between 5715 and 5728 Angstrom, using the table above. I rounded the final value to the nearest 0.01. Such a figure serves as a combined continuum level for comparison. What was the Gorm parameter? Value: 3.35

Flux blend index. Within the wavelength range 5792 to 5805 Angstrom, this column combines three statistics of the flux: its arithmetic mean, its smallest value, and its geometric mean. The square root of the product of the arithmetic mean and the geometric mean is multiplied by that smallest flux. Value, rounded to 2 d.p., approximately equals 2.92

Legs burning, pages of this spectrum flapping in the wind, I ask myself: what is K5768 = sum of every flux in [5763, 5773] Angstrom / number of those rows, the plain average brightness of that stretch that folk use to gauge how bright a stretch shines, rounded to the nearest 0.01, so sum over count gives 1.66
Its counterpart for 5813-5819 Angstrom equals 1.61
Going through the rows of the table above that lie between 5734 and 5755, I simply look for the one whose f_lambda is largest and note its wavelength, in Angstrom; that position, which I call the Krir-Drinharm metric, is 5753.41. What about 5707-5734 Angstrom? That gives 5721.70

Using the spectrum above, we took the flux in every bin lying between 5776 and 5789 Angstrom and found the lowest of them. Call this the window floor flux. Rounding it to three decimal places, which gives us 1.499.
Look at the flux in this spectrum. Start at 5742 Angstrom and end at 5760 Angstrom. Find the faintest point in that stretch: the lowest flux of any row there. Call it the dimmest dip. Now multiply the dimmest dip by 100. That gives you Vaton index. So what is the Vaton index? 165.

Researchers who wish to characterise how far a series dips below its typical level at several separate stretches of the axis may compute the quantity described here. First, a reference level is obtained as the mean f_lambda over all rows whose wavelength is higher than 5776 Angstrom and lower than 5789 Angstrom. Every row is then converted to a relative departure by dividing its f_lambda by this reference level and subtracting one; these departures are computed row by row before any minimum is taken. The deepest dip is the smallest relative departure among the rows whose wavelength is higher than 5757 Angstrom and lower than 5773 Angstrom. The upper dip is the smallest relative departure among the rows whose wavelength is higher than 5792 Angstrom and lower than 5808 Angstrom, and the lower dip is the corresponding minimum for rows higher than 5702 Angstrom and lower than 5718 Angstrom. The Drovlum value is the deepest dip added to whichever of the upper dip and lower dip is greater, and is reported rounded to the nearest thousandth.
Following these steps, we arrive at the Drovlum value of 0.104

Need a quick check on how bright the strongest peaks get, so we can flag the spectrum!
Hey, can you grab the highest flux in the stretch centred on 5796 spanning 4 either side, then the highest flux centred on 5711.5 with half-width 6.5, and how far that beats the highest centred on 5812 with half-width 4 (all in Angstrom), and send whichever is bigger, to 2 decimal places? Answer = 1.84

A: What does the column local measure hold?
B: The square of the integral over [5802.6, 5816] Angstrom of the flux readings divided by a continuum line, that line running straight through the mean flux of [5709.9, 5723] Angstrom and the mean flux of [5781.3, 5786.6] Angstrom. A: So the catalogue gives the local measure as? 225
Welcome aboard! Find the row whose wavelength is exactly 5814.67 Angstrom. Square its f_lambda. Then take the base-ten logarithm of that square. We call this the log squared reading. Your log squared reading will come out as 0.417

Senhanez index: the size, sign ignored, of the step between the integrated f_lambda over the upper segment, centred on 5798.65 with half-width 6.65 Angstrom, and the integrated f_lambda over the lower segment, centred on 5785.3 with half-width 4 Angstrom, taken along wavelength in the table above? 11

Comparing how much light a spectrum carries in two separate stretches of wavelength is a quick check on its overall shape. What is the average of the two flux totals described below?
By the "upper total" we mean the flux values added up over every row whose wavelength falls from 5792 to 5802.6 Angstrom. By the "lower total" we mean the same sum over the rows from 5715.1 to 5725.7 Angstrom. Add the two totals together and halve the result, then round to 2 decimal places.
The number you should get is 6.81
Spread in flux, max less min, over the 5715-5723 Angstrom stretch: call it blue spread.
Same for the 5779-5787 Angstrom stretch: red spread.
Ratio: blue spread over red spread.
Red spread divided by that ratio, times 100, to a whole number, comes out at 18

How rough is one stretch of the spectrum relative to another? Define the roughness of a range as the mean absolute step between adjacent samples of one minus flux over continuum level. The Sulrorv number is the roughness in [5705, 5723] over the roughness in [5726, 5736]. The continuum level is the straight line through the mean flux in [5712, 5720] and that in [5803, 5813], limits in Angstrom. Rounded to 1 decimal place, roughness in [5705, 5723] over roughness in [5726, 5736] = 3.4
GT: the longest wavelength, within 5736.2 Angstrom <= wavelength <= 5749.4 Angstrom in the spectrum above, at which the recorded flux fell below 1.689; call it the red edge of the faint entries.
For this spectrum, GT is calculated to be 5748.11 Angstrom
